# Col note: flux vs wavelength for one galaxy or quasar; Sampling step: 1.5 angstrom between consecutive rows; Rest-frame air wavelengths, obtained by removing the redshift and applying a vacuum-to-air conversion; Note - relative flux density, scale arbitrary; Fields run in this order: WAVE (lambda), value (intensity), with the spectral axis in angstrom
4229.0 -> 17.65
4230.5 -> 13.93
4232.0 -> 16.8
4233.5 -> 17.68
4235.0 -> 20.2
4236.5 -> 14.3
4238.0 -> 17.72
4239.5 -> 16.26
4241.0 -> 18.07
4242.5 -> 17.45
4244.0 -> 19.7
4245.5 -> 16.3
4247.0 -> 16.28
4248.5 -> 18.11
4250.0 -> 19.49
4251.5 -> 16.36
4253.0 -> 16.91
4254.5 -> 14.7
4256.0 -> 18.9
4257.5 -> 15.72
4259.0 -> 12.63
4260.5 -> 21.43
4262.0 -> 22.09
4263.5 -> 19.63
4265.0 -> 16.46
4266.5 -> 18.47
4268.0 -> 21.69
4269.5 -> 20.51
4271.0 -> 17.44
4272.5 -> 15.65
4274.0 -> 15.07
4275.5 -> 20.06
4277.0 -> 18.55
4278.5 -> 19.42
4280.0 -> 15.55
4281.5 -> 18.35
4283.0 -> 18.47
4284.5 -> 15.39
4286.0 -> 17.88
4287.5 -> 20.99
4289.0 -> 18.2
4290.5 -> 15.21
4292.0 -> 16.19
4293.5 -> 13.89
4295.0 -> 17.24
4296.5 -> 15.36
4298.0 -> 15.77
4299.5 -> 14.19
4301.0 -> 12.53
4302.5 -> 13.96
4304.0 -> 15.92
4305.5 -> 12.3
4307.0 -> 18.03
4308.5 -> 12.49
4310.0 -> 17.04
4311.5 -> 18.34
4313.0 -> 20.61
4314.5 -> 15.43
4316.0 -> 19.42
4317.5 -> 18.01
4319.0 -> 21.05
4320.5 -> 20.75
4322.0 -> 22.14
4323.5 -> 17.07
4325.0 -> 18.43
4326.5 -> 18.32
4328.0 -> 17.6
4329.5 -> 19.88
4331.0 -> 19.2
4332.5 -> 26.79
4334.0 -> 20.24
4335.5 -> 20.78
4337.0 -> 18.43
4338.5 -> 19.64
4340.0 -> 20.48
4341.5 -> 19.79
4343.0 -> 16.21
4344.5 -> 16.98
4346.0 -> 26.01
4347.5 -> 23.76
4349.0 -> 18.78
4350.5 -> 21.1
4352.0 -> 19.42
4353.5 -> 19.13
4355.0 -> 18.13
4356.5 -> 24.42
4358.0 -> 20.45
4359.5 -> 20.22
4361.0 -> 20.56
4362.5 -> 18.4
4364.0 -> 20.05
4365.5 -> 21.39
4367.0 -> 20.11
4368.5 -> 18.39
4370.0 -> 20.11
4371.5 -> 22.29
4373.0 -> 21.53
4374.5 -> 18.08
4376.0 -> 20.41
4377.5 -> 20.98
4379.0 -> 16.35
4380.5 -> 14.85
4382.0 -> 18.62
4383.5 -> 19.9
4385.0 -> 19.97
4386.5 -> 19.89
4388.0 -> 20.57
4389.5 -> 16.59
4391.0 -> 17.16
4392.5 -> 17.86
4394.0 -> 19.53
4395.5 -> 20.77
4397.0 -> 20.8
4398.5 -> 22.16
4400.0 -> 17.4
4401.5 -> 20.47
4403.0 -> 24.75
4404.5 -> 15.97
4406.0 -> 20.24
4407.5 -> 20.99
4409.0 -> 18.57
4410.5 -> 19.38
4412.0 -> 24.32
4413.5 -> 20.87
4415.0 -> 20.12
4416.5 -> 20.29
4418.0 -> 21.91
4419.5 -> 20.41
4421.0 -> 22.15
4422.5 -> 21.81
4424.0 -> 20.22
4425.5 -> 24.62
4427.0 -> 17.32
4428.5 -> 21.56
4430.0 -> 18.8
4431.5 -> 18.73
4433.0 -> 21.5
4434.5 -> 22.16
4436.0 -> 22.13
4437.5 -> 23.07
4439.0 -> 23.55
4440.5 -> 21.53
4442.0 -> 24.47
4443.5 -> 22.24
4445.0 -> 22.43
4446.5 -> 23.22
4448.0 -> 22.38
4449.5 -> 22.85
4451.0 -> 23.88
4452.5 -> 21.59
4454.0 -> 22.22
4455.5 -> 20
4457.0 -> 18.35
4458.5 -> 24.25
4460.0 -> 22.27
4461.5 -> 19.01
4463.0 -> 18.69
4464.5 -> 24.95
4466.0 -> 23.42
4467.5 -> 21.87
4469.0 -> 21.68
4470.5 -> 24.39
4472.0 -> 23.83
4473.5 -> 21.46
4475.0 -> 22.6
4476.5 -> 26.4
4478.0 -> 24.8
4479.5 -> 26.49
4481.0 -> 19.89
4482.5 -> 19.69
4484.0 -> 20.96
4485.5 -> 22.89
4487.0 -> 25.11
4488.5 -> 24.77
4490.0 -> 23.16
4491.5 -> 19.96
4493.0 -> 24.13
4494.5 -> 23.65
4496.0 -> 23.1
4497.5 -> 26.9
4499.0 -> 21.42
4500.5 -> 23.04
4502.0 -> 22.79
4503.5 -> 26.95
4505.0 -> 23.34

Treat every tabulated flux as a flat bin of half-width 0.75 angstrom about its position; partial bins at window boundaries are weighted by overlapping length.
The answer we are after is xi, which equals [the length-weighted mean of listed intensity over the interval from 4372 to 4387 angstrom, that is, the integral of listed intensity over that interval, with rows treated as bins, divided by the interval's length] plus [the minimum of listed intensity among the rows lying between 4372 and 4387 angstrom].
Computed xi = 33.9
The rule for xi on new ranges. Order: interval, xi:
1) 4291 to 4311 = 27.3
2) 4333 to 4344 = 35.7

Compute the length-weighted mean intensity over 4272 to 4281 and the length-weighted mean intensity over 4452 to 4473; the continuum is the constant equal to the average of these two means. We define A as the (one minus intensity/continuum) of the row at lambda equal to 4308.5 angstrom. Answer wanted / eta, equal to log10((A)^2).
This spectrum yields -0.9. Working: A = 0.4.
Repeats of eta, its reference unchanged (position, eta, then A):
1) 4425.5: -1.2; -0.3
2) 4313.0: -2.6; 0.0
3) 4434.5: -1.8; -0.1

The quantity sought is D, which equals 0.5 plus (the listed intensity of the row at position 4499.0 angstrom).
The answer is 22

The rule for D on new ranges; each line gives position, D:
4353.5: 20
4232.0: 17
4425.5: 25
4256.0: 19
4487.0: 26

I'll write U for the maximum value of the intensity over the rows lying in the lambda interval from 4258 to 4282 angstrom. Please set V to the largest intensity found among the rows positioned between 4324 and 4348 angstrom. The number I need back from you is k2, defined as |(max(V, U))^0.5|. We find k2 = 5.18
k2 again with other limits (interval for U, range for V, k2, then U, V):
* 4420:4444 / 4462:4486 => 5.15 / 24.62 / 26.49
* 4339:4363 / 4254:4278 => 5.10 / 26.01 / 22.09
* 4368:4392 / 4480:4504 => 5.19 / 22.29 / 26.95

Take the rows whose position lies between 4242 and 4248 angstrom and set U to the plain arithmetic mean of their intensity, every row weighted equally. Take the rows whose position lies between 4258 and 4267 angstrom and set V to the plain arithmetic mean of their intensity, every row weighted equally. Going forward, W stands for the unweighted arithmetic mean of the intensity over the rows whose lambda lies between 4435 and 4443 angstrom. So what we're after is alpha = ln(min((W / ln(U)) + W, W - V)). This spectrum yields 1.50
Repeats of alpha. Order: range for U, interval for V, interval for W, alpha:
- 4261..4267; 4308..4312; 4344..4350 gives 1.69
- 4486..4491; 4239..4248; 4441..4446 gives 1.74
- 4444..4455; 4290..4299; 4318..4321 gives 1.67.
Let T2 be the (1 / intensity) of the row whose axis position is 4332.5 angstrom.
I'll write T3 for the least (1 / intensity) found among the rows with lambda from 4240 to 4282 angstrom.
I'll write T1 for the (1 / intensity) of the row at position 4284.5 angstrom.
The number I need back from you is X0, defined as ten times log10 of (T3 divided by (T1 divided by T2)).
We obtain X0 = -15.8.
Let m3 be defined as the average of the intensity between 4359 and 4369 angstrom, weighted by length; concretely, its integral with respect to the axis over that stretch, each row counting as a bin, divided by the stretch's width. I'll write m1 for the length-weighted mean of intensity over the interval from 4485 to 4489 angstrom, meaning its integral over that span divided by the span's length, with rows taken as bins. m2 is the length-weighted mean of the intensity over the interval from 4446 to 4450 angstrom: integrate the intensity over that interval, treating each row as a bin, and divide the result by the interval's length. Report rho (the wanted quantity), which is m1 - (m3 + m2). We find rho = -18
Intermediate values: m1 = 24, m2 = 22.8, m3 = 20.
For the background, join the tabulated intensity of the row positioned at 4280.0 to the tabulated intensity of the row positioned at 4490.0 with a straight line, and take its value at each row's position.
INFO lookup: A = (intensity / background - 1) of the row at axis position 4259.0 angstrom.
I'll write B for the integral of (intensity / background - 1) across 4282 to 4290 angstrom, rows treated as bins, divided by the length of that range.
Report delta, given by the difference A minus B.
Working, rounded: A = -0.1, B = 0.15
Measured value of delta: -0.29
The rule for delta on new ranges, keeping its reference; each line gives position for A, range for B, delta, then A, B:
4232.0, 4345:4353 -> 0.02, 0.2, 0.20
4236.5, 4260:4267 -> -0.29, 0.0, 0.31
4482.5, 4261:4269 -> -0.46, -0.1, 0.32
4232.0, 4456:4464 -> 0.28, 0.2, -0.07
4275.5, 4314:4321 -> 0.18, 0.3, 0.12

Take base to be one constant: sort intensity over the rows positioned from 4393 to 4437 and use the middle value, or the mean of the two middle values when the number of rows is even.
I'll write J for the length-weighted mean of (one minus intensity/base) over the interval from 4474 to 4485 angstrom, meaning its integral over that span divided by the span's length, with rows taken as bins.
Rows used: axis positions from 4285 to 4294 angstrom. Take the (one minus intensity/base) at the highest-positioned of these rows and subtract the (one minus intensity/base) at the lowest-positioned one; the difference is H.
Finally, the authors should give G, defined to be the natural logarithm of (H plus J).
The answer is -2.4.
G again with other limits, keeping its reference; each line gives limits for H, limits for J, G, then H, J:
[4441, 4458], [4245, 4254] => -0.8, 0.29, 0.17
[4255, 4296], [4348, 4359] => -2.3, 0.08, 0.02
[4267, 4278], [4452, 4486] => -2.5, 0.15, -0.07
